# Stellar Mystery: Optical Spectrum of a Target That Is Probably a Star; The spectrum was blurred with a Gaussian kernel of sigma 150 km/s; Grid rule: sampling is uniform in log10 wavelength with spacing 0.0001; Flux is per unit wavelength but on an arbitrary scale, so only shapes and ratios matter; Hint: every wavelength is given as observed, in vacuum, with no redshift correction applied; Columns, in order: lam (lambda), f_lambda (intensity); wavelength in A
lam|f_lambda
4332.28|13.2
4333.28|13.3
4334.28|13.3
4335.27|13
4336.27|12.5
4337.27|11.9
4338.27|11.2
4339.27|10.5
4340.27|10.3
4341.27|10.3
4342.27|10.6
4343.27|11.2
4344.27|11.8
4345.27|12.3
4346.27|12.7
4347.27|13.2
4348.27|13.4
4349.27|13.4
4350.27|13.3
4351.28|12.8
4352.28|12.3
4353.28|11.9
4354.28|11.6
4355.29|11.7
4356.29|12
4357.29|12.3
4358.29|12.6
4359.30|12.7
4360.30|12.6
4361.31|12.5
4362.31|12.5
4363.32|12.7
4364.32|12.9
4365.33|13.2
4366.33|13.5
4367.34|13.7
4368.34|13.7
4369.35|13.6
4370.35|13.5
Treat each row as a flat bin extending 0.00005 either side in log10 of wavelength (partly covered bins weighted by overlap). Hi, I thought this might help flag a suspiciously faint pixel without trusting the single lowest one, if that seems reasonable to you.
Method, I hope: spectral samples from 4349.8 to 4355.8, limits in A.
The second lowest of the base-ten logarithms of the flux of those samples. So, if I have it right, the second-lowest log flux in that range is 1.07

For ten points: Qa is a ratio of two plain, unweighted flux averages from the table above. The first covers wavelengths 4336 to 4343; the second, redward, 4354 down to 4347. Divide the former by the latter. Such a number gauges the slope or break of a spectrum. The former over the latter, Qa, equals 0.86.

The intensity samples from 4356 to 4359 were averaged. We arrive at 12.3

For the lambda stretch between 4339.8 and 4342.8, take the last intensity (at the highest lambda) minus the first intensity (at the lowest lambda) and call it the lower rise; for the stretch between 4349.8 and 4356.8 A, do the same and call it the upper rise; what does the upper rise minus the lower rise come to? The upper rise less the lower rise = -1.6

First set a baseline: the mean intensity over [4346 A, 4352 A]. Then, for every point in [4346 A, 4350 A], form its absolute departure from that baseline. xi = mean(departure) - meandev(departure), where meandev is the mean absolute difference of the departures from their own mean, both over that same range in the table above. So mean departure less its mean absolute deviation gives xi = 0.16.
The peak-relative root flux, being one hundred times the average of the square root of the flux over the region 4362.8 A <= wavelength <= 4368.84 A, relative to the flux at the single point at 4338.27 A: 33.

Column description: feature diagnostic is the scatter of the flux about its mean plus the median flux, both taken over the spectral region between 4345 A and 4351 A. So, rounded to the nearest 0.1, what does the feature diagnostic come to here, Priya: 13.7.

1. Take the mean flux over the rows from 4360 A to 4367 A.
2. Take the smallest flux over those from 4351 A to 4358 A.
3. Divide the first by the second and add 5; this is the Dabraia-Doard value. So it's 6.11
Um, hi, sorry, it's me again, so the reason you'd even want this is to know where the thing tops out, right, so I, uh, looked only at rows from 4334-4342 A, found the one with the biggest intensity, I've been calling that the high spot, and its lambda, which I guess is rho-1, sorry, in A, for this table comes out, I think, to 4334.28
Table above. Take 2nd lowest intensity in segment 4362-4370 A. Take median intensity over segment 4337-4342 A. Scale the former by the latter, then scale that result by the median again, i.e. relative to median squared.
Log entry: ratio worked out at 0.12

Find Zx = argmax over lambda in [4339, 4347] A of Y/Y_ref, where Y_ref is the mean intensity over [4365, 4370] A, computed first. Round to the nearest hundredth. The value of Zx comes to 4346.27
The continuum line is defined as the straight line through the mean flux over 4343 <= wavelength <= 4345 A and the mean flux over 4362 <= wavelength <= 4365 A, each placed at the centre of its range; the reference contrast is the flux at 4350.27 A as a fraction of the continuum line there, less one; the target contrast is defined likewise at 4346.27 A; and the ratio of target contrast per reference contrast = 1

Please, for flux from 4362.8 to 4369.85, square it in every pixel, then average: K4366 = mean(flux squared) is 178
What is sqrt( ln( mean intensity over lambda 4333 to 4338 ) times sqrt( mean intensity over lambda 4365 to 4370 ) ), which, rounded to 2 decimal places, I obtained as 3.06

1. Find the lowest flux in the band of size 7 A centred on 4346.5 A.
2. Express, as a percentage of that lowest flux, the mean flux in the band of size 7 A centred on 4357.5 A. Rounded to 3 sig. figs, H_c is 109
